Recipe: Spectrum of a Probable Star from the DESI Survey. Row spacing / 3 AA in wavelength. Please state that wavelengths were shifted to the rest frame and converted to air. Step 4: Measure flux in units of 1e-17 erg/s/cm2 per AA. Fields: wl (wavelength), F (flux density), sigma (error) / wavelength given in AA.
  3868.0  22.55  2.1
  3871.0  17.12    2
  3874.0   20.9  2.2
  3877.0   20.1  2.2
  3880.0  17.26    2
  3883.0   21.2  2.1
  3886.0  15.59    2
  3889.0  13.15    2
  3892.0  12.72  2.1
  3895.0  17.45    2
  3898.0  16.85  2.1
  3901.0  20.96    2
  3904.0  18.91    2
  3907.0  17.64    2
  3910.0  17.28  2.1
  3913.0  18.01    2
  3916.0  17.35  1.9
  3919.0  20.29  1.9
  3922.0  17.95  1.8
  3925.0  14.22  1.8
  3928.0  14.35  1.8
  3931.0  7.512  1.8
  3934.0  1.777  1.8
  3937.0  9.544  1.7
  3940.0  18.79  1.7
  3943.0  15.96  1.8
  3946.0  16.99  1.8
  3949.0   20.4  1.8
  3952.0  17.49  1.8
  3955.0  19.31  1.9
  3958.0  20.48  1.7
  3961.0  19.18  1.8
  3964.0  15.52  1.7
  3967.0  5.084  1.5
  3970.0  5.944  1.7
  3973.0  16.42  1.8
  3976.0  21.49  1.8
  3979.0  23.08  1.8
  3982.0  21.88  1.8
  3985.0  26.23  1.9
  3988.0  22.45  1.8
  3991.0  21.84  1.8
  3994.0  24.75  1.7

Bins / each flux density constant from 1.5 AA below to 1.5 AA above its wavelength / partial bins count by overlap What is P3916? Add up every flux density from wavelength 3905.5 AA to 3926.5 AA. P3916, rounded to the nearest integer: 123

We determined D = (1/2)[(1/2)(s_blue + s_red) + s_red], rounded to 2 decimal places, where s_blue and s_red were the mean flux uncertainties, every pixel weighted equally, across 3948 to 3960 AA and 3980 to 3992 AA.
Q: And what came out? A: 1.82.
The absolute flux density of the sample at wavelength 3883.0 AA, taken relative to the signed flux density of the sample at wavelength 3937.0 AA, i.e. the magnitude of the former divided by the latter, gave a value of 2.2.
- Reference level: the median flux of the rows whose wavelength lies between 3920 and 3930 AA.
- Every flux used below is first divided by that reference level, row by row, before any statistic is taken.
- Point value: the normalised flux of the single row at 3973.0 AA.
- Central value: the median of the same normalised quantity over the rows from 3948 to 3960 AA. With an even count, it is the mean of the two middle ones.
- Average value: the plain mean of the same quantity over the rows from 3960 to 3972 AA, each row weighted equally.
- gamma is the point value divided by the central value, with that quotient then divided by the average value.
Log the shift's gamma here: 1.0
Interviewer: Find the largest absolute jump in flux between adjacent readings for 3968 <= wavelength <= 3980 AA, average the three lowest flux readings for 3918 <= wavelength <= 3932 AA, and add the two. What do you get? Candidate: 22.5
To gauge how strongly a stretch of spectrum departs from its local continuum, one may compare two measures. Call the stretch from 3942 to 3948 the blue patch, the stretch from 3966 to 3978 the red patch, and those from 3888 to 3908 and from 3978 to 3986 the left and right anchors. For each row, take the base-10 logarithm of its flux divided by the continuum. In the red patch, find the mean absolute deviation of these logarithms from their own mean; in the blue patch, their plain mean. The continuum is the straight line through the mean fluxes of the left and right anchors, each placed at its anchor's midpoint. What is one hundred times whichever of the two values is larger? 26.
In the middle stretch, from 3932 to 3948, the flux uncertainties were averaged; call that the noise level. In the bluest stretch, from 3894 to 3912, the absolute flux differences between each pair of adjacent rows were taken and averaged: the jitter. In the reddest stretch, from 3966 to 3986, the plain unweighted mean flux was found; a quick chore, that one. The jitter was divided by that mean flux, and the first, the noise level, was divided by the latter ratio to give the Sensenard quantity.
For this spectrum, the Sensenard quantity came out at 18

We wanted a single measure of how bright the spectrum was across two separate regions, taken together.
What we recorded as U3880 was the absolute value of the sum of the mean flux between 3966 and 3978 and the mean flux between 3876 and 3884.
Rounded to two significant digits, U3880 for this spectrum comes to 32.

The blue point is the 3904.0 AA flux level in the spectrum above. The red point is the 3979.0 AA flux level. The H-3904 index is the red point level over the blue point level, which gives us 1.2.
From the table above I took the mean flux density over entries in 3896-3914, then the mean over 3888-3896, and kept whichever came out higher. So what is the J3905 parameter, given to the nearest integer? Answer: 18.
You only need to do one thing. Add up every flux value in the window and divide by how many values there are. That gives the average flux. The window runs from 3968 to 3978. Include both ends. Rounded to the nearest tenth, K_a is 14.6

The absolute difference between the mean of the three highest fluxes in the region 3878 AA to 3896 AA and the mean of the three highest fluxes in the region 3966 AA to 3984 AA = 3.5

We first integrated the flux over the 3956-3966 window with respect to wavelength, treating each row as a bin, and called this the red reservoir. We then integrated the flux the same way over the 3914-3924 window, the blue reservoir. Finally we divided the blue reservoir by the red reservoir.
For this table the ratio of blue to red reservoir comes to 1.0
